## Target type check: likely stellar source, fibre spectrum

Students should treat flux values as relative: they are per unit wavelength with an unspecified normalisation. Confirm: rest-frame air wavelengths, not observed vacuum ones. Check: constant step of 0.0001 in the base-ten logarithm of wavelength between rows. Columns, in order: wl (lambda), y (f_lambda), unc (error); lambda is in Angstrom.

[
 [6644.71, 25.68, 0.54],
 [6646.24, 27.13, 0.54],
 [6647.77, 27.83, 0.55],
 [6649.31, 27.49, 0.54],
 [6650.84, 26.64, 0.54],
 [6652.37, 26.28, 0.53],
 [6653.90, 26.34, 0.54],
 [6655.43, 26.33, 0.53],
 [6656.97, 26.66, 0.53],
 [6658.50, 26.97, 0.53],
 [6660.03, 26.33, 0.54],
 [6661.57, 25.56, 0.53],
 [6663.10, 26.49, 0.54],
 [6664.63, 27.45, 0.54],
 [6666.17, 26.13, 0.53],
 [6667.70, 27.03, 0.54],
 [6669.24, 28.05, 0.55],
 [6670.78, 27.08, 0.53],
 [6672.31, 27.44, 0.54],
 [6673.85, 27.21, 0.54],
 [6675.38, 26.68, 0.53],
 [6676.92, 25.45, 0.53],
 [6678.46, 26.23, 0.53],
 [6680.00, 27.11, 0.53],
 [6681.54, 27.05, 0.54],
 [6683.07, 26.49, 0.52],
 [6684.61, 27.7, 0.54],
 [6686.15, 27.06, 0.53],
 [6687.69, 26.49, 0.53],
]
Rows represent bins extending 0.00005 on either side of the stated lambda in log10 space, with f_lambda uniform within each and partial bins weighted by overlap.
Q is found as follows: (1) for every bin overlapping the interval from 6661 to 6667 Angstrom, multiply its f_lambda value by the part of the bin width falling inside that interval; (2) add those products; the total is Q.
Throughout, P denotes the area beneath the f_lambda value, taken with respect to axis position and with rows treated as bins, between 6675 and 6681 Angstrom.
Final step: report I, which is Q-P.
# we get 0.9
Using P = 158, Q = 159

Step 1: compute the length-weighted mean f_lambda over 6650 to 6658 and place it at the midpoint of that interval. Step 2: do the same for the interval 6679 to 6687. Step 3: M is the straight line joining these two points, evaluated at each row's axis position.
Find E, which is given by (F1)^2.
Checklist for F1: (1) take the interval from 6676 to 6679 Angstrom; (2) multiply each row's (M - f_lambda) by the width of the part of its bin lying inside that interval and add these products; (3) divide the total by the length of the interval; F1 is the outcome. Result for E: 1.21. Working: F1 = 1.1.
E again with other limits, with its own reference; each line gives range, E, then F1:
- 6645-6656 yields 0.16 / -0.4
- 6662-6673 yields 0.09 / -0.3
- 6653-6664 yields 0.03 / 0.2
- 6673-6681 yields 0.15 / 0.4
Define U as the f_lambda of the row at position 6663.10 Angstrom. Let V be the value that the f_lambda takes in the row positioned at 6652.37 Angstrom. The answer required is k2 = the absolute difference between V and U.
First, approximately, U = 26.49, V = 26.28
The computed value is 0.21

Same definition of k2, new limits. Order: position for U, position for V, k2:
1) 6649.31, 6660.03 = 1.16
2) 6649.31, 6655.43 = 1.16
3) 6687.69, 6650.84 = 0.15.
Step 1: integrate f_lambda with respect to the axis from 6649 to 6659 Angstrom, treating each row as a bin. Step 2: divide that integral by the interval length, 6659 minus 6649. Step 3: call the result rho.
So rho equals 26.6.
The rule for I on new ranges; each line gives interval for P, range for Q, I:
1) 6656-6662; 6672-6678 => 1.3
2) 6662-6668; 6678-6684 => 0.4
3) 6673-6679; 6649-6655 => 1.4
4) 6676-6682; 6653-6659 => 0.9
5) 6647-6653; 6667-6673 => 2.0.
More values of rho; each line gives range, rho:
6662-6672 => 27.0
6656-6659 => 26.7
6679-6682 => 27.0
